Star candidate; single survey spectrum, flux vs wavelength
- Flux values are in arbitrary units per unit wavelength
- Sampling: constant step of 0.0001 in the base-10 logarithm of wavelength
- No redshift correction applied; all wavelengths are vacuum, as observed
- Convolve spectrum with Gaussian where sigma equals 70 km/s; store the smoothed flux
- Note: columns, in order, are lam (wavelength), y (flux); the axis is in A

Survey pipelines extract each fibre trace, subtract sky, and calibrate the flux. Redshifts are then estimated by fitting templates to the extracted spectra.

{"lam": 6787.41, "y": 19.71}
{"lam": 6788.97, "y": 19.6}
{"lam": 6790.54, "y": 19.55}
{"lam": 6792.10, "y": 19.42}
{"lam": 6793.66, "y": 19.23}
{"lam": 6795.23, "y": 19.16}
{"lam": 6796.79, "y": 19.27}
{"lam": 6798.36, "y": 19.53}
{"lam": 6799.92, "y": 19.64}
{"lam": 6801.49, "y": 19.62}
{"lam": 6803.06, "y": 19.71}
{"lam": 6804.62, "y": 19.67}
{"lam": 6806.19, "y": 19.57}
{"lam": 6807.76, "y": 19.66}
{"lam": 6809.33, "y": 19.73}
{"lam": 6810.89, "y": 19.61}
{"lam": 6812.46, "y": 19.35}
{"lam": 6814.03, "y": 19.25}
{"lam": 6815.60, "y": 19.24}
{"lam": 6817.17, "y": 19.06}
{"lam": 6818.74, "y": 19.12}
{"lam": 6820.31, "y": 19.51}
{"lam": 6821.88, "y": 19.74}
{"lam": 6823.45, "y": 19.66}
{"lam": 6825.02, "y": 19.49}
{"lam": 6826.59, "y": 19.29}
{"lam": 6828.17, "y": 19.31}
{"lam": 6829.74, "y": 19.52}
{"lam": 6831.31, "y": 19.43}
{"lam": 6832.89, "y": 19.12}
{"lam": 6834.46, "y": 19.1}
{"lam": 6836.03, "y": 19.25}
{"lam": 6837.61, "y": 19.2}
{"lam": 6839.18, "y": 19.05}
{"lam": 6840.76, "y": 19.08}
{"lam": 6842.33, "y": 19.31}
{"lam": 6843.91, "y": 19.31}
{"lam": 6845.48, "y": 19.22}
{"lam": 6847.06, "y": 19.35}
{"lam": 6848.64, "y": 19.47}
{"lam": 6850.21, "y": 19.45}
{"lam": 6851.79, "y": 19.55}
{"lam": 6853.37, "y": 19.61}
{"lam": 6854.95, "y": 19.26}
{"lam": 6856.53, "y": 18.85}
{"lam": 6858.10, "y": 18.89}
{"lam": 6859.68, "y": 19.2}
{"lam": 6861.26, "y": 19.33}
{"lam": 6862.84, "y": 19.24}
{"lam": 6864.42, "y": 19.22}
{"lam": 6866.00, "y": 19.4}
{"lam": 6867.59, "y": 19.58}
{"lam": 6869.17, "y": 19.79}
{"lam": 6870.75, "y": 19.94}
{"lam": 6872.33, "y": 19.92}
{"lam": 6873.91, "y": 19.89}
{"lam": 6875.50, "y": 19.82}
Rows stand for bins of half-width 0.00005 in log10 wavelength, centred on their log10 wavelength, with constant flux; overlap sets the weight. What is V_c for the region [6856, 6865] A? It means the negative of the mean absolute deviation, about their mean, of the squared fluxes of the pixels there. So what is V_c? -6.4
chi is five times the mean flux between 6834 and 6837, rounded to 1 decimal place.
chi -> 95.9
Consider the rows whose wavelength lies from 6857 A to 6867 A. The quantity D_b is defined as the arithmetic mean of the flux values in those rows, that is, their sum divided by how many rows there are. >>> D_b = 19.21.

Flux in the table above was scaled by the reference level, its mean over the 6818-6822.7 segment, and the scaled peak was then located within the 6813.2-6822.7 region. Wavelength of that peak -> 6821.88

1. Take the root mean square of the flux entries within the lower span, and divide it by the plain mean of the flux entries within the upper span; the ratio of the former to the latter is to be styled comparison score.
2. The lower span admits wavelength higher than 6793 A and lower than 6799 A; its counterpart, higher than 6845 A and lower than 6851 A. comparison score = 1.00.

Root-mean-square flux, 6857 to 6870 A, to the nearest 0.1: 19.3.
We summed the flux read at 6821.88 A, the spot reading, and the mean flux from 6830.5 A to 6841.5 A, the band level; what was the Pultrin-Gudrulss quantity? 38.9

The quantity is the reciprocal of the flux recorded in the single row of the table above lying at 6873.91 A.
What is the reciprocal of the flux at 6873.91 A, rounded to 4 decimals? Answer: 0.0503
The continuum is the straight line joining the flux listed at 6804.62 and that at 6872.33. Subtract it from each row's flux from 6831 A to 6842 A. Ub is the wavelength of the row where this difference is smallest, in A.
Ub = 6839.18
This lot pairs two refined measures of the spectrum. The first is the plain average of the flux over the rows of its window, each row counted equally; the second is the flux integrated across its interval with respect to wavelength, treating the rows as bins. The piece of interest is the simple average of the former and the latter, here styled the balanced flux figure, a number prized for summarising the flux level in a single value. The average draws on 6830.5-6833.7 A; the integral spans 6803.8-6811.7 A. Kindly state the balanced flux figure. 87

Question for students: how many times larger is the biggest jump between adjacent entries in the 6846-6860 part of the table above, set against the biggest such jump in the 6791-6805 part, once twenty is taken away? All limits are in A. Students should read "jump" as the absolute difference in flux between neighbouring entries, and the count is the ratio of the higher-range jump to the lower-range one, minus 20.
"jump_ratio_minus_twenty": -18.42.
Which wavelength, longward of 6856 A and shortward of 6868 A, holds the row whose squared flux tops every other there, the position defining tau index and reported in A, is 6867.59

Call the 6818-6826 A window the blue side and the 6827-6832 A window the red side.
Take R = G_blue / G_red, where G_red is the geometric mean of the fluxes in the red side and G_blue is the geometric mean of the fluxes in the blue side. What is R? 1.00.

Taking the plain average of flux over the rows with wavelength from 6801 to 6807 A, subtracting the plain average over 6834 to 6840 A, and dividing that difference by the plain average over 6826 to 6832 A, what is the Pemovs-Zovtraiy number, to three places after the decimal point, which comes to 0.025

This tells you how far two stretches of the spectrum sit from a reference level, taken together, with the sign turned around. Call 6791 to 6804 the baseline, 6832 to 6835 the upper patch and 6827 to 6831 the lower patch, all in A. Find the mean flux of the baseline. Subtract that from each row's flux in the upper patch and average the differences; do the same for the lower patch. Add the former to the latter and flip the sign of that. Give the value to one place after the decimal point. 0.4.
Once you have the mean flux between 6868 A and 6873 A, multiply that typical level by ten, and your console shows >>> 199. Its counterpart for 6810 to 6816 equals 194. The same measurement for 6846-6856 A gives 194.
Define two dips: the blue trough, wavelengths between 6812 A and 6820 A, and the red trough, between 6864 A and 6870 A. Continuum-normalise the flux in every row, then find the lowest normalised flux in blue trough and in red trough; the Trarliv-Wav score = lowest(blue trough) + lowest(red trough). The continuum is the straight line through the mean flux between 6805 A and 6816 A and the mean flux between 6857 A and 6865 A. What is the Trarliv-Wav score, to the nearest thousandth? 1.983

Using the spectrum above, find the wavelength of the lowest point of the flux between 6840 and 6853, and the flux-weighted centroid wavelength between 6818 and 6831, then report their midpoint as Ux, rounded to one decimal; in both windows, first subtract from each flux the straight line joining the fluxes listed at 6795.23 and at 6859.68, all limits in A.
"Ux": 6832.5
